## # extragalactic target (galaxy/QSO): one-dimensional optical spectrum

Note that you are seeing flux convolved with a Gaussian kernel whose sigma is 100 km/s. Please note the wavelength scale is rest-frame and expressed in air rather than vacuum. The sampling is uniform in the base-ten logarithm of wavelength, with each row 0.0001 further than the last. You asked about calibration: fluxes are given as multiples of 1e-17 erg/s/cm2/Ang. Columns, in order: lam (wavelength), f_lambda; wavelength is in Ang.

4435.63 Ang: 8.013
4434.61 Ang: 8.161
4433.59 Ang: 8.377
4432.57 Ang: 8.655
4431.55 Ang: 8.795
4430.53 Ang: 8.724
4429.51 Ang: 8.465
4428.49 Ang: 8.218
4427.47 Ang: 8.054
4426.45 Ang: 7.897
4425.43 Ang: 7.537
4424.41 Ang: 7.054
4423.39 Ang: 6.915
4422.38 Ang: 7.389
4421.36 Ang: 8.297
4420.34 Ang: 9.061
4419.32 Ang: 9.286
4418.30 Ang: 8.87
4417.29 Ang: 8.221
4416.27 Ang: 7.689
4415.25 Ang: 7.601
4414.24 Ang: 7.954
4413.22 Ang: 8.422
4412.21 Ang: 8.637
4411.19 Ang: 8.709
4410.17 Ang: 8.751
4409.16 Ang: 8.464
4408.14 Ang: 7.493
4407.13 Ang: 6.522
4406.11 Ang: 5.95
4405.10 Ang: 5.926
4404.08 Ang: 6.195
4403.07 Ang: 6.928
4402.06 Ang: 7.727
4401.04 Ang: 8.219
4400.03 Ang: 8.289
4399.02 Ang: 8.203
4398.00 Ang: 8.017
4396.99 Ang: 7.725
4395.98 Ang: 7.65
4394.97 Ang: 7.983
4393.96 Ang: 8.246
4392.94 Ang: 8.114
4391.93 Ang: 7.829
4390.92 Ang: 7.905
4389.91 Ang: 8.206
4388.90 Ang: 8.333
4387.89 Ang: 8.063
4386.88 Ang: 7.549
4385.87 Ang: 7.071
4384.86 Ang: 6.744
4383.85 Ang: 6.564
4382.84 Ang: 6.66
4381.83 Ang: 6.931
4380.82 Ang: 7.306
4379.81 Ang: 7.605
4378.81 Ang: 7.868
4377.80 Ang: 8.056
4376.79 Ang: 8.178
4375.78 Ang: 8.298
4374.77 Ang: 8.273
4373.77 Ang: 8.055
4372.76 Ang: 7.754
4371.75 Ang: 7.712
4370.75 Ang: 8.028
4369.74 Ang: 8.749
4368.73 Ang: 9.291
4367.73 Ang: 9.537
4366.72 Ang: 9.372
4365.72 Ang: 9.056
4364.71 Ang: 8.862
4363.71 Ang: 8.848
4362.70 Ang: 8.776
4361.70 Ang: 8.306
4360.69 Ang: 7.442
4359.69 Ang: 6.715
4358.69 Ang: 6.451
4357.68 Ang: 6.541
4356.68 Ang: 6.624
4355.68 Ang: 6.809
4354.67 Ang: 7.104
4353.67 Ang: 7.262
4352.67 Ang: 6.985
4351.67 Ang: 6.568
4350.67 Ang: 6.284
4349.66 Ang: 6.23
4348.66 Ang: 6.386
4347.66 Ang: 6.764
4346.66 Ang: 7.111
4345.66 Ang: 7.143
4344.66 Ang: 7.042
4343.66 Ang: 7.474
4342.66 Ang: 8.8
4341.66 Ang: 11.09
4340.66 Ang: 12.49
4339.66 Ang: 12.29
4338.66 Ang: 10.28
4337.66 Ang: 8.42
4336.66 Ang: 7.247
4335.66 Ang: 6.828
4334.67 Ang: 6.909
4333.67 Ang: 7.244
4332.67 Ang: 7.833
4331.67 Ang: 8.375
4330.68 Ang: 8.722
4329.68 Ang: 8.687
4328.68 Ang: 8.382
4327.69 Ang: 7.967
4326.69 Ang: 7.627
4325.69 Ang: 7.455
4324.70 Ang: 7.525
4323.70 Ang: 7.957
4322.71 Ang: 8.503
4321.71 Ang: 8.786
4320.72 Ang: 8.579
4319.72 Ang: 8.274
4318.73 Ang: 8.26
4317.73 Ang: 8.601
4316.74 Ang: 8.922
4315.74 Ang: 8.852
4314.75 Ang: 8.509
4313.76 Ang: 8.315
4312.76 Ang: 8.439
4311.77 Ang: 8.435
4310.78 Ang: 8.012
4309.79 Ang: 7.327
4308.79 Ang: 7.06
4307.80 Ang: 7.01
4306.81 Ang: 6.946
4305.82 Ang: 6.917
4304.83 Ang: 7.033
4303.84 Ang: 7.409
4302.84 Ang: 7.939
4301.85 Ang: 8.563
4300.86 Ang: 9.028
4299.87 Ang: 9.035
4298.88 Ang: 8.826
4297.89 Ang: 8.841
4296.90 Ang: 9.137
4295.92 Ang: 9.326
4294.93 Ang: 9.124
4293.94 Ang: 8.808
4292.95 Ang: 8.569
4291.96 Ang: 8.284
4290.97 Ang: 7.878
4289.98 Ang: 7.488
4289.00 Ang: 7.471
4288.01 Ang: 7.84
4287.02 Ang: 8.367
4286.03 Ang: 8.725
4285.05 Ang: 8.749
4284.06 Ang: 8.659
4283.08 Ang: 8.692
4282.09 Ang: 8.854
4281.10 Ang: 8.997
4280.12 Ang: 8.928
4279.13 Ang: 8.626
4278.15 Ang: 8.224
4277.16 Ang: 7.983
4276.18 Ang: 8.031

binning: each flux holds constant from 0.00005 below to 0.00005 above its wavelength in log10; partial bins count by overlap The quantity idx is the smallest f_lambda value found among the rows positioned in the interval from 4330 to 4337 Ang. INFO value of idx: 6.828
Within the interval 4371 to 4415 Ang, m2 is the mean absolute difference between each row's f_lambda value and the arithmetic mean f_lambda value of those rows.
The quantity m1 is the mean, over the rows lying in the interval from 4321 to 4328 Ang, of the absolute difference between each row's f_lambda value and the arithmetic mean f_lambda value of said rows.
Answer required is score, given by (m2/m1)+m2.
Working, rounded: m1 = 0.4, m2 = 0.6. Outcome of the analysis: 2.1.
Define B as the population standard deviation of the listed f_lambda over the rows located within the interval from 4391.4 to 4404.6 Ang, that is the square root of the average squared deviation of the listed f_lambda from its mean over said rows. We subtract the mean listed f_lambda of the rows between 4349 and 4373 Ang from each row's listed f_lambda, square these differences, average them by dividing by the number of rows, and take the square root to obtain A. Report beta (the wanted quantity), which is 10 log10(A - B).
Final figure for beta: -2.9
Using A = 1.09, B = 0.58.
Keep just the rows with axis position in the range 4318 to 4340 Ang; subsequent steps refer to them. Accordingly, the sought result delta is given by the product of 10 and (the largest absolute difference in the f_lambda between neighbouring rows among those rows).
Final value 20.1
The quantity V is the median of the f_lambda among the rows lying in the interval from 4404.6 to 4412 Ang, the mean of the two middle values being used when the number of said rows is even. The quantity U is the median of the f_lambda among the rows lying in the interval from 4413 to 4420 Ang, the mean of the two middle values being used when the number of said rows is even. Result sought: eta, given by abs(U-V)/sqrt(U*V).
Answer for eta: 0.09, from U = 8.22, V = 7.49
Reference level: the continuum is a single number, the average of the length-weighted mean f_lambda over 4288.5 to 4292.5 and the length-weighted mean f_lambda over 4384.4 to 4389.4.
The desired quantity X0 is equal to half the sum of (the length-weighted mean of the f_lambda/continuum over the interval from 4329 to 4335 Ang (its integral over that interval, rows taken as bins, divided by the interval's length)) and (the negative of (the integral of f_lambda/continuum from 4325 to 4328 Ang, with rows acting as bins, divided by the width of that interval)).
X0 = 0.02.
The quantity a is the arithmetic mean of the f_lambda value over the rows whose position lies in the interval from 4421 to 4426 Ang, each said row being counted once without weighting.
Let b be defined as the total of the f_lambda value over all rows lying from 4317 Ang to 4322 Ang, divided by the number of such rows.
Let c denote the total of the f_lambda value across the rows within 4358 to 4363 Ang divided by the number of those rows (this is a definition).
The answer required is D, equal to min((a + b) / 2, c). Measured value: 7.54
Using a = 7.4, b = 8.5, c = 7.54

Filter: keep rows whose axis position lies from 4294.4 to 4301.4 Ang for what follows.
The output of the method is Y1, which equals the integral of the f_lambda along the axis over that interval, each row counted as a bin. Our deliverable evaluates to 63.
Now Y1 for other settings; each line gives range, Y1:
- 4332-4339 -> 54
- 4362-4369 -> 64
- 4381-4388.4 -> 52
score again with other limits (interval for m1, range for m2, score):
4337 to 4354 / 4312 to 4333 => 0.5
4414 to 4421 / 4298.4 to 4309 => 2.2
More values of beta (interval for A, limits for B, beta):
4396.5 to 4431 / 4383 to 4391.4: -6.9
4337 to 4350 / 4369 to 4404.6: 1.9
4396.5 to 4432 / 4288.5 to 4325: -8.3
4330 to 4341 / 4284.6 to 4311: 0.7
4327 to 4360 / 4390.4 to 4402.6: 1.4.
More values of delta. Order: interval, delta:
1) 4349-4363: 8.6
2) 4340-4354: 22.9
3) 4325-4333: 5.4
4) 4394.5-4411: 9.7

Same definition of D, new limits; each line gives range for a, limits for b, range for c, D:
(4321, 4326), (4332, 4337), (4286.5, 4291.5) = 7.63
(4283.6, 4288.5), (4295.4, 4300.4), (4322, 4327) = 7.81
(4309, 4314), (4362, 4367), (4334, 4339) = 7.94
